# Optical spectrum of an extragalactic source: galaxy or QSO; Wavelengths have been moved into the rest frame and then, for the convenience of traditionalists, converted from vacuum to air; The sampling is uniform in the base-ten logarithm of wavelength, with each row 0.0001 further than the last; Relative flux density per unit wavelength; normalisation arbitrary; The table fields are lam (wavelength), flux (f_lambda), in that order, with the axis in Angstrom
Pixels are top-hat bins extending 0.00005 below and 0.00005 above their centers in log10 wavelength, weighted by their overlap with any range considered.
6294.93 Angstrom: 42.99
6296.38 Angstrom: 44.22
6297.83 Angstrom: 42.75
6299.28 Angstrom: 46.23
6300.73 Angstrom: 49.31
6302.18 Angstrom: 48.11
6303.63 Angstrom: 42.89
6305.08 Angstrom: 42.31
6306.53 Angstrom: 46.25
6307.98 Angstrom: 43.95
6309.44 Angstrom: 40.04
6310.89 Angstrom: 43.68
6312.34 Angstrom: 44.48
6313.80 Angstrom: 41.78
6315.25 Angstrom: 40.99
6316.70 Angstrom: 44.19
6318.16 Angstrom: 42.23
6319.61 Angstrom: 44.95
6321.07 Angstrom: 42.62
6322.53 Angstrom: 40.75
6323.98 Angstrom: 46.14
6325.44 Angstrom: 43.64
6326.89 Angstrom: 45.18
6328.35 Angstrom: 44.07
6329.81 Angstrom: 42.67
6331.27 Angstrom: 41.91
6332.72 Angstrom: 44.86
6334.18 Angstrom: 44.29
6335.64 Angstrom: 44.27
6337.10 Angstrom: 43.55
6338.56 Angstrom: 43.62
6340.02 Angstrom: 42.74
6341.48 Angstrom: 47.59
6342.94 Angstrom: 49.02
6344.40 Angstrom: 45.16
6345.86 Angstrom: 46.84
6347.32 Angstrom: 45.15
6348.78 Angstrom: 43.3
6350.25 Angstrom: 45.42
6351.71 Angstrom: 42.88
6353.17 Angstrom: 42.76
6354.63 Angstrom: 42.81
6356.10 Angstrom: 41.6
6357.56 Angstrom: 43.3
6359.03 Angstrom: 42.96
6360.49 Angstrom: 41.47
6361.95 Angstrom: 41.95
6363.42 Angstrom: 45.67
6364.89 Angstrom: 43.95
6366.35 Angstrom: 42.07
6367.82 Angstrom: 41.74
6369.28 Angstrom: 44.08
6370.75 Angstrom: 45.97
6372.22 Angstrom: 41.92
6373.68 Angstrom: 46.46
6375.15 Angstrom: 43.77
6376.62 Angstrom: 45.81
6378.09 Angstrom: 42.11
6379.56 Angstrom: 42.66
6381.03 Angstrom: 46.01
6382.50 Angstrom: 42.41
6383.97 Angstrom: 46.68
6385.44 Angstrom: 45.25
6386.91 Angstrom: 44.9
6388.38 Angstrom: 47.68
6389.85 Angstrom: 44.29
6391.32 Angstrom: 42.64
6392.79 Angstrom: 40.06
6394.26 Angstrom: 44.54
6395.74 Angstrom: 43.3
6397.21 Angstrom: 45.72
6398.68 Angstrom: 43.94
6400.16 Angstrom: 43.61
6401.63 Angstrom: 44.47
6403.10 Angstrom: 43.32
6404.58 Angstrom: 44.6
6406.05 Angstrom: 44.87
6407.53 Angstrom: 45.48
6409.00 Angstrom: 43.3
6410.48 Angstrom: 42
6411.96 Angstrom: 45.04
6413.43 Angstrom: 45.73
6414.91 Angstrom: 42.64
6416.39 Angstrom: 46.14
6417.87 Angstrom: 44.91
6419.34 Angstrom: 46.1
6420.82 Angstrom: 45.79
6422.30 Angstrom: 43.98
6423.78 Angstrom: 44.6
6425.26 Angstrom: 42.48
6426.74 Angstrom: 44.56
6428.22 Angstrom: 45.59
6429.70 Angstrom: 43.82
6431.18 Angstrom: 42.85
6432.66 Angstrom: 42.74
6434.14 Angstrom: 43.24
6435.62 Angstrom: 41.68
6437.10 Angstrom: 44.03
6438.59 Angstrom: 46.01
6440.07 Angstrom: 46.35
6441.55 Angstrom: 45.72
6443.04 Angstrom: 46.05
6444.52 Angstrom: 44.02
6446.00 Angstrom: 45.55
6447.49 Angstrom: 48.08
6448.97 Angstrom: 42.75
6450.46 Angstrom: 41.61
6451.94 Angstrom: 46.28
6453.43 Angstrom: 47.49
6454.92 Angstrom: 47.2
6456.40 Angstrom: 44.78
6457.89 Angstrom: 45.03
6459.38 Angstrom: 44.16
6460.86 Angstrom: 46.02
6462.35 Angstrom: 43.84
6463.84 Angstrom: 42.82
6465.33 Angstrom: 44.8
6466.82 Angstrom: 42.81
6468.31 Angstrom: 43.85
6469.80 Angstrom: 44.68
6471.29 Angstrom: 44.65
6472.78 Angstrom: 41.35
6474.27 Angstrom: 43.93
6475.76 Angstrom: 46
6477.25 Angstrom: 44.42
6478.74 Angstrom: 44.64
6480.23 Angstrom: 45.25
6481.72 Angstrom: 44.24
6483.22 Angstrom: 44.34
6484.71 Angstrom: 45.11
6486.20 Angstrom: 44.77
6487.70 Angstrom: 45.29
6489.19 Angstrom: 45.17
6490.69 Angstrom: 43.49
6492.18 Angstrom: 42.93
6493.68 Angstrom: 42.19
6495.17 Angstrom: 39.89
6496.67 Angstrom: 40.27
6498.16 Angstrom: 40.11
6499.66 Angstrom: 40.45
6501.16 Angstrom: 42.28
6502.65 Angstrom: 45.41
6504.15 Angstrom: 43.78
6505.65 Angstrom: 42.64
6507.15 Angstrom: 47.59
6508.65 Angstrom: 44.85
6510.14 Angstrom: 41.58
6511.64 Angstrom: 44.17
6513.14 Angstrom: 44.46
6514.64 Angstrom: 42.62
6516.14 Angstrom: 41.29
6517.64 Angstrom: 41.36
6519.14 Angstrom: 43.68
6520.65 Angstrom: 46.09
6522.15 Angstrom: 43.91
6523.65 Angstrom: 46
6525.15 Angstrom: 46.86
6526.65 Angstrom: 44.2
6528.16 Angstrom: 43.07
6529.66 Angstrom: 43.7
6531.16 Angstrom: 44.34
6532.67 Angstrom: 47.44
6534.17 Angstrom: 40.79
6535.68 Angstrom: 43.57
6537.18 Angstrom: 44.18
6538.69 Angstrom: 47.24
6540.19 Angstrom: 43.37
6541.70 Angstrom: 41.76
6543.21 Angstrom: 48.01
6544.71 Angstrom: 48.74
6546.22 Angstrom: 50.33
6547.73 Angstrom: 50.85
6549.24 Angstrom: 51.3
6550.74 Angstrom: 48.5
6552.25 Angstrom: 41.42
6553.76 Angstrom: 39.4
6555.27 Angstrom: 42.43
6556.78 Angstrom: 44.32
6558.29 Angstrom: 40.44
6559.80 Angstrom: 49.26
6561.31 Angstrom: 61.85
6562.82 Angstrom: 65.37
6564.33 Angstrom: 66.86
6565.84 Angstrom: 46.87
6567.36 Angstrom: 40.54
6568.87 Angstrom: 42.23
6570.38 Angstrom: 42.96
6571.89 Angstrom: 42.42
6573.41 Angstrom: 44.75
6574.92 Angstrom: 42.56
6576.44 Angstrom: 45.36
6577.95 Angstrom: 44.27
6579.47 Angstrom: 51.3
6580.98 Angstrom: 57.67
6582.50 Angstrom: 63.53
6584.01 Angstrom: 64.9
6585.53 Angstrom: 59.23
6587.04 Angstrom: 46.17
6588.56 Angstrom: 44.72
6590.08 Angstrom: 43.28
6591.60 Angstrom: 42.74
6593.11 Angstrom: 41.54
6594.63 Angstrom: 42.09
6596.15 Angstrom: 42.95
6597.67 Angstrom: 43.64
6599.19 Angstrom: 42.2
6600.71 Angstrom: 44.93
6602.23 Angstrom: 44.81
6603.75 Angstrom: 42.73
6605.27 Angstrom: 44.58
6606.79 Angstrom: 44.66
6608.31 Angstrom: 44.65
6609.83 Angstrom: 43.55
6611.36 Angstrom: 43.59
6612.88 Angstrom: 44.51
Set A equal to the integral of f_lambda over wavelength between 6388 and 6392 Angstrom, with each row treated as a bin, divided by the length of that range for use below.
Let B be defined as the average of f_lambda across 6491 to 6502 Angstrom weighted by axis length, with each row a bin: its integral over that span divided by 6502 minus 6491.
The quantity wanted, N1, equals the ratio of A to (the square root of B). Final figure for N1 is 6.95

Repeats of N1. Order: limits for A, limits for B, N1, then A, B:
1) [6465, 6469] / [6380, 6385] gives 6.52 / 43.7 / 44.9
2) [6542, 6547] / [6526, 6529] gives 7.33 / 48.4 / 43.6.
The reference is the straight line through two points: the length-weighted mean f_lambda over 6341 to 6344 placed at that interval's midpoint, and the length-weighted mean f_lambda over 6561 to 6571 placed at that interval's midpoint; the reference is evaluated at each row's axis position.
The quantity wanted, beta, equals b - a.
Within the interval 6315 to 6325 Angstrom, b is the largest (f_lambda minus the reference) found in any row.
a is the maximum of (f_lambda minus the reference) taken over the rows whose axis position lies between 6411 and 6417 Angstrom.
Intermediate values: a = -3.2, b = -1.6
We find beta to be 1.7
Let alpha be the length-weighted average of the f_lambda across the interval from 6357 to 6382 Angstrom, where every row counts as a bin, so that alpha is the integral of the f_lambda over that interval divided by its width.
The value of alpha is 43.6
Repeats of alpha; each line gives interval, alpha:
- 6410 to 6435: 44.3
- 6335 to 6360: 44.3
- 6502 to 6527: 44.1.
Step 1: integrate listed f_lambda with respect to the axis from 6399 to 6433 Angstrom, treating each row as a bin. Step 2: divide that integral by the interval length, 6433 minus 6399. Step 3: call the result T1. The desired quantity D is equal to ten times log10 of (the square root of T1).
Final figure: 8.23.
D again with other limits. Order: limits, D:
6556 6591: 8.49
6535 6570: 8.39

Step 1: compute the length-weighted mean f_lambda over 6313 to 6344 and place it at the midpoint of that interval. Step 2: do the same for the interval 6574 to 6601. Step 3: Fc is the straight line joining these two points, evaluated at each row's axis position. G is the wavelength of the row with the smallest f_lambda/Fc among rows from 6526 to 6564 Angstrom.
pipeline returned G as 6553.76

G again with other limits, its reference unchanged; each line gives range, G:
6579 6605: 6593.11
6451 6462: 6459.38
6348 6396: 6392.79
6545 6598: 6553.76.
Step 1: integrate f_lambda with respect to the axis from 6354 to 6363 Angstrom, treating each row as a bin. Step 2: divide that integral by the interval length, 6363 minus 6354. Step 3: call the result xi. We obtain 42.4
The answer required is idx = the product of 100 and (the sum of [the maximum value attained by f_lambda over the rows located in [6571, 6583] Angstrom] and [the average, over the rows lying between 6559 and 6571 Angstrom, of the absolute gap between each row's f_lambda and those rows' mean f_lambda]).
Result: 7306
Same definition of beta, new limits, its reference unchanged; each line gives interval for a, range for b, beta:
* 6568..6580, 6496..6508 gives -2.4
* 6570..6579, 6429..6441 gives 3.5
